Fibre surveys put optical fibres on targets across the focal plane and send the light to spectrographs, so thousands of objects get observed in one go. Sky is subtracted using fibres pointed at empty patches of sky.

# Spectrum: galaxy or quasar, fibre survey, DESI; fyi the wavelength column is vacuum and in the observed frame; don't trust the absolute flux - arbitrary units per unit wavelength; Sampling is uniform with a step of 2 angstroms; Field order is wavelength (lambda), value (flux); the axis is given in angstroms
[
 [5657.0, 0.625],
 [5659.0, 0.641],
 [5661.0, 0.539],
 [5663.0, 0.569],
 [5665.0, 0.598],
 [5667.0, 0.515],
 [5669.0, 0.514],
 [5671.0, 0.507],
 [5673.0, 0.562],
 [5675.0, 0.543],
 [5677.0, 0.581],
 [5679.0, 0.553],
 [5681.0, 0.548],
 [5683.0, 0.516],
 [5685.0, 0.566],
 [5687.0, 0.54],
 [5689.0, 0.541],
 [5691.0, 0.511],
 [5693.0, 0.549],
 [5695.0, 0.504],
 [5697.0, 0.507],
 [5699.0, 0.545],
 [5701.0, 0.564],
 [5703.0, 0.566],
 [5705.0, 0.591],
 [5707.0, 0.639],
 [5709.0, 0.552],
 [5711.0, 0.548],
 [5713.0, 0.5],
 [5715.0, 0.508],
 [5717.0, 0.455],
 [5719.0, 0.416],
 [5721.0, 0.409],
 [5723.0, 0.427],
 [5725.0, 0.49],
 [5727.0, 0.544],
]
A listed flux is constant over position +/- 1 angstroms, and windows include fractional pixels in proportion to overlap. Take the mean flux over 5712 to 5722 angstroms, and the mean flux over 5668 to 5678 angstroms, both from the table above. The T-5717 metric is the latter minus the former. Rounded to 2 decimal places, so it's 0.08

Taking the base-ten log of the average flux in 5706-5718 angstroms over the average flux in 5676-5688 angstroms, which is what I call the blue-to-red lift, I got -0.014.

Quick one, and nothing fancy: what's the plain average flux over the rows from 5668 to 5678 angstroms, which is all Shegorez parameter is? 0.541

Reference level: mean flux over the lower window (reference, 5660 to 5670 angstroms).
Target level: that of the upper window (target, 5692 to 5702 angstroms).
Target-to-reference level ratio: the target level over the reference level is 0.98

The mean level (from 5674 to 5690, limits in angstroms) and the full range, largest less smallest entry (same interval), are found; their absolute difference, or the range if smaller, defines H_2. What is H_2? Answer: 0.065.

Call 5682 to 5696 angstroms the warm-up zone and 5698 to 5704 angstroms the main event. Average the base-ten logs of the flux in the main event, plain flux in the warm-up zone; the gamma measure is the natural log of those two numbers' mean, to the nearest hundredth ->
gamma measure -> -1.97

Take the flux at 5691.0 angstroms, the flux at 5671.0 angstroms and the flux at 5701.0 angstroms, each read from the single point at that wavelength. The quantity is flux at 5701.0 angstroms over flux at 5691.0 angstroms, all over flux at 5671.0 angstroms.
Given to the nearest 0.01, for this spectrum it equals 2.18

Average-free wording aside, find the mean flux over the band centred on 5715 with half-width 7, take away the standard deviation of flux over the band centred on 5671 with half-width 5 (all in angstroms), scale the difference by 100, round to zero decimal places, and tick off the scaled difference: 46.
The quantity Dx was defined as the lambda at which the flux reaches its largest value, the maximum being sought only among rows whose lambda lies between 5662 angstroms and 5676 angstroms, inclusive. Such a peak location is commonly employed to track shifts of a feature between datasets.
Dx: 5665.0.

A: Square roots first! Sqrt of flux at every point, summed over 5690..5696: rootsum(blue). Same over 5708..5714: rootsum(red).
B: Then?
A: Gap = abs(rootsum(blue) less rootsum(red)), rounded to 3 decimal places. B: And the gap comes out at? 0.025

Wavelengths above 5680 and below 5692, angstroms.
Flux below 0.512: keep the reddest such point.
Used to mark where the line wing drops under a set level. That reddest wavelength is 5691.0 angstroms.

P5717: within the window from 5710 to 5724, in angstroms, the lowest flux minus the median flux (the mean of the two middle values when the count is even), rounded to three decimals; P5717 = -0.046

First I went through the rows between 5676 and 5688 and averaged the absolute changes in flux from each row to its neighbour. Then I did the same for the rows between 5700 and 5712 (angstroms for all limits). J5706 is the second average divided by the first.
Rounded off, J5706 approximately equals 1.18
